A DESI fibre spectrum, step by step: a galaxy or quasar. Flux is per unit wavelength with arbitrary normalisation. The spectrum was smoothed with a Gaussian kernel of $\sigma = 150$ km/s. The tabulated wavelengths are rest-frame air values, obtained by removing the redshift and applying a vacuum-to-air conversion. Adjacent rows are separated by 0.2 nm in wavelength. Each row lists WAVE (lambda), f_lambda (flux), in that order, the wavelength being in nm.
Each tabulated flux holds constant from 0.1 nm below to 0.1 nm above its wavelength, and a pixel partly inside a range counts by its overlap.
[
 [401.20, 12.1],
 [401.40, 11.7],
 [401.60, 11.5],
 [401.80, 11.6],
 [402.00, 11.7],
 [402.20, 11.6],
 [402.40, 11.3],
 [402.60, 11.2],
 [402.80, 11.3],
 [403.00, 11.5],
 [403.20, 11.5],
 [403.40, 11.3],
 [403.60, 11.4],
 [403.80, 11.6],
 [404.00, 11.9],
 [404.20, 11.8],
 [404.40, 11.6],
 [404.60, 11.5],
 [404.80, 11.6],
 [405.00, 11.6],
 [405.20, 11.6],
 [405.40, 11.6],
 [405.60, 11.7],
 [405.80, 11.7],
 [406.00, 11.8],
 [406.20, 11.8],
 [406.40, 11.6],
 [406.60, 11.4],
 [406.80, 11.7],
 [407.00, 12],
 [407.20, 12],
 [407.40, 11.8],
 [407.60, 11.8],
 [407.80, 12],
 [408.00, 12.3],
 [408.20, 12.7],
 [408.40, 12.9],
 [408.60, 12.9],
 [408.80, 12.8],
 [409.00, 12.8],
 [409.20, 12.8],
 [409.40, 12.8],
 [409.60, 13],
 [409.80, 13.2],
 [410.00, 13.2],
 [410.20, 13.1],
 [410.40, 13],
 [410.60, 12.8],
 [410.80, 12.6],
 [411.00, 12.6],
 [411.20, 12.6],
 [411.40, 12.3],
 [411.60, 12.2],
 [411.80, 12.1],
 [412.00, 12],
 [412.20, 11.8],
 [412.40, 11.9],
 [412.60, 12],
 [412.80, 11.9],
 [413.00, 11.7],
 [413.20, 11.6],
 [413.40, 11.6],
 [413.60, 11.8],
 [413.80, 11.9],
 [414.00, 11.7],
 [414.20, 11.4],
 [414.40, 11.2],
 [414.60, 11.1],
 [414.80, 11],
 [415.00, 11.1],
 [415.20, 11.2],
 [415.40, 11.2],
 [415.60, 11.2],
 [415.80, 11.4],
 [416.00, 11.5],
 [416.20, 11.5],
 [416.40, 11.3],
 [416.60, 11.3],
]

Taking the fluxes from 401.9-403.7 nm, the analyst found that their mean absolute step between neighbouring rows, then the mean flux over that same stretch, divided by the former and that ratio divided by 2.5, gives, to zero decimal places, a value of 33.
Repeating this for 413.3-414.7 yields 25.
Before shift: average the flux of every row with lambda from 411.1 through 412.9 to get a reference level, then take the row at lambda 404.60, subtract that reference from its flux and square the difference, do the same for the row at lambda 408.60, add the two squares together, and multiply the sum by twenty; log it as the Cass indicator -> 20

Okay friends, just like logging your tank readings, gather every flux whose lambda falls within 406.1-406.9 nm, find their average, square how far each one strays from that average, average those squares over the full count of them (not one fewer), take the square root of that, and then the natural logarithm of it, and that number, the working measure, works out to -1.91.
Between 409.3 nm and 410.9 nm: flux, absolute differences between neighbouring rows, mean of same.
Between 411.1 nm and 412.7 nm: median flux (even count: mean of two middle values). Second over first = 84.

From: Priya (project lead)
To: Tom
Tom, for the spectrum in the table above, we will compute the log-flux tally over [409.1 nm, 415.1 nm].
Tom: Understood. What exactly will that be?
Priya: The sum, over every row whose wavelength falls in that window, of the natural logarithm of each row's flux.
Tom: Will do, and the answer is 75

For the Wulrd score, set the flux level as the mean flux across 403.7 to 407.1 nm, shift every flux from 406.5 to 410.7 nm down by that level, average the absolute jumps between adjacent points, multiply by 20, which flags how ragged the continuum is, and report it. 2.8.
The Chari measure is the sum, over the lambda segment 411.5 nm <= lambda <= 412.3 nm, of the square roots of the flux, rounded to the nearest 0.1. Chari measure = 13.9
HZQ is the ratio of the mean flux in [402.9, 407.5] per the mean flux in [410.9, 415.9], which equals 1.00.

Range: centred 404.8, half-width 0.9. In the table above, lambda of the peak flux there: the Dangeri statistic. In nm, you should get 404.00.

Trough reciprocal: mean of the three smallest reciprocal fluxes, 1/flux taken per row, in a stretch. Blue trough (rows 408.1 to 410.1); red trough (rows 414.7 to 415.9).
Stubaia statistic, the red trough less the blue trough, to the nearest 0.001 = 0.013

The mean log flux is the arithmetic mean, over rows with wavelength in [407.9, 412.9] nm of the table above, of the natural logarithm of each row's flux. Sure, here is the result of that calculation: 2.53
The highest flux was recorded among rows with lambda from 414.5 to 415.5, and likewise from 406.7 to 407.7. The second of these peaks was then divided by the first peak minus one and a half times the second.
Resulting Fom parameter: -1.76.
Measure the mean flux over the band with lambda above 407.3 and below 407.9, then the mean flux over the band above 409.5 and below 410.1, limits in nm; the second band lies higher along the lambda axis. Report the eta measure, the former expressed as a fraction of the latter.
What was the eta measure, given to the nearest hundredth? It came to 0.90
